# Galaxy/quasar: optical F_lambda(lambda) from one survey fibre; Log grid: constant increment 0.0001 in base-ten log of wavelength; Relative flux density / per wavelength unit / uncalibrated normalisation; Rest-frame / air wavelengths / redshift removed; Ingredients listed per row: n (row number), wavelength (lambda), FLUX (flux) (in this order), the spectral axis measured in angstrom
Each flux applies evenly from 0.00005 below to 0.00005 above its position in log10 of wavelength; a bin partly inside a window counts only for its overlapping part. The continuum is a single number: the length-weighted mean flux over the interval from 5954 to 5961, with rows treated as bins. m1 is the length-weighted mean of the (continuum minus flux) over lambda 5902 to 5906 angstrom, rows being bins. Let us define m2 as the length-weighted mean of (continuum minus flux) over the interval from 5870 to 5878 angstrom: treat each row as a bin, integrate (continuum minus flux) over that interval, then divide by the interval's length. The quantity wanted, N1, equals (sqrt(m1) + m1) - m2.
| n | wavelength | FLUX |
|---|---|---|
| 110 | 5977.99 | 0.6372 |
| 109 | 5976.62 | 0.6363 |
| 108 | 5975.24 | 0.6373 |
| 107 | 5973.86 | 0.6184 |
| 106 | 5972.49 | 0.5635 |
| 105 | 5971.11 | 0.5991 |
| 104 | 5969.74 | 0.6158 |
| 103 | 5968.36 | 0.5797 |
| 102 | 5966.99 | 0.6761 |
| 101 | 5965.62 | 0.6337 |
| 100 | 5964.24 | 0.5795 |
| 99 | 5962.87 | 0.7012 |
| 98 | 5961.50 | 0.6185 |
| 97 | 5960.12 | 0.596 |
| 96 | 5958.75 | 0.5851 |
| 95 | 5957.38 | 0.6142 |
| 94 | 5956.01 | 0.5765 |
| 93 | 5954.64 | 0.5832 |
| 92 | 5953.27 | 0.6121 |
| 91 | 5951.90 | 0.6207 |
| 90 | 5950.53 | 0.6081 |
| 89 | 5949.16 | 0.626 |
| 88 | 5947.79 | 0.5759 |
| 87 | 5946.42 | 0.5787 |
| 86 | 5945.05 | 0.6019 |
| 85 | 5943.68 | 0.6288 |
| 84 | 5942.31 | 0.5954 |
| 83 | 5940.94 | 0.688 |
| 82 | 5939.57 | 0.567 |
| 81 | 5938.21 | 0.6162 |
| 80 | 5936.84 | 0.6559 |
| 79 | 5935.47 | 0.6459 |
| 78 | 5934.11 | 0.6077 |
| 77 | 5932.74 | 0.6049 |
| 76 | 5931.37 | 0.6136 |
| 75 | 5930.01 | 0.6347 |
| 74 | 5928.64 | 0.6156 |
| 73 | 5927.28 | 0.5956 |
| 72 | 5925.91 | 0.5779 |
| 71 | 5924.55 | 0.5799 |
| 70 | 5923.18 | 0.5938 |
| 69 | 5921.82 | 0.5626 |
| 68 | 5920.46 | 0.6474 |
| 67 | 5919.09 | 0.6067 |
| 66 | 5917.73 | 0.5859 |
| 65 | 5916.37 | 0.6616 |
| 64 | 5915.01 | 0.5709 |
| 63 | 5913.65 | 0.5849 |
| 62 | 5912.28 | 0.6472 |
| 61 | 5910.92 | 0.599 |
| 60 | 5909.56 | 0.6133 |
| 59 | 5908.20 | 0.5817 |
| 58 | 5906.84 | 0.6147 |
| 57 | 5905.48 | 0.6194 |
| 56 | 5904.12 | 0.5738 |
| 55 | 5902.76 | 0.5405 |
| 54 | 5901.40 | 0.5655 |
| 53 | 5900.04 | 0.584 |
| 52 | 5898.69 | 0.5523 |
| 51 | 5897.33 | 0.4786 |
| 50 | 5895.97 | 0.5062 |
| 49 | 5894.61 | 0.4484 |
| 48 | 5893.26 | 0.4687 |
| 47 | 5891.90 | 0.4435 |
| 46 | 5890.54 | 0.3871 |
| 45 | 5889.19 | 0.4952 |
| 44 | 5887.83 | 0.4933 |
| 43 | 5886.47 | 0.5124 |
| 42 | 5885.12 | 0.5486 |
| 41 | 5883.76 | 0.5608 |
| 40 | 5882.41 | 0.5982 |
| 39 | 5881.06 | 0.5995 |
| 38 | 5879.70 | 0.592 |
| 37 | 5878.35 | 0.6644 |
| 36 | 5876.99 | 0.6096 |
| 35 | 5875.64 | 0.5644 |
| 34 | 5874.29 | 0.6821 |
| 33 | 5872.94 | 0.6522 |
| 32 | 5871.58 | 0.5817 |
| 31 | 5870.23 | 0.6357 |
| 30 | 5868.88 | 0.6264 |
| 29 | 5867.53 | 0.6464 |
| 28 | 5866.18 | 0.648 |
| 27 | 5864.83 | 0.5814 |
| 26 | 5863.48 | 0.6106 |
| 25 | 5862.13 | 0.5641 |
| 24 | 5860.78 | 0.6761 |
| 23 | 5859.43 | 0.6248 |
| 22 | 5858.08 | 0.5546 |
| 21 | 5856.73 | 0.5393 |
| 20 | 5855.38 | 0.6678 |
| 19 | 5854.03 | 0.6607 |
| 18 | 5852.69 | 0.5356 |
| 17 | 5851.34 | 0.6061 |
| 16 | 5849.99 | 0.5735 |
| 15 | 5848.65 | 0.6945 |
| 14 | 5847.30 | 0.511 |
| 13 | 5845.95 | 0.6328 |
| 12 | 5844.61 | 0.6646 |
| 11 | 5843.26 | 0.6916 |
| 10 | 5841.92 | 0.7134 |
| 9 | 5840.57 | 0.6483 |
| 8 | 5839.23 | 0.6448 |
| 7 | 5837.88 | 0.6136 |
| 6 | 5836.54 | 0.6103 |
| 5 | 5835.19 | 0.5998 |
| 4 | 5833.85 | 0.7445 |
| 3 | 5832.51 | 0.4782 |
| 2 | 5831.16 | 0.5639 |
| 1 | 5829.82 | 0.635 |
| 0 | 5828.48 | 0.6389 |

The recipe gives 0.171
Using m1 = 0.016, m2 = -0.03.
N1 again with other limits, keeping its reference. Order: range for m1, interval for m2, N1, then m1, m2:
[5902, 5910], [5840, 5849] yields 0.105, 0.002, -0.06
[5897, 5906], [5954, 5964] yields 0.223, 0.031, -0.02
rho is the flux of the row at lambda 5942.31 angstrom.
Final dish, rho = 0.5954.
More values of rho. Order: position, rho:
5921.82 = 0.5626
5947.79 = 0.5759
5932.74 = 0.6049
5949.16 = 0.626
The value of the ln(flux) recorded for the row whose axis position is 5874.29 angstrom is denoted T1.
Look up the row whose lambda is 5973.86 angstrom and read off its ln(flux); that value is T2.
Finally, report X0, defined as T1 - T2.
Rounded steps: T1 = -0.38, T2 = -0.481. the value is 0.10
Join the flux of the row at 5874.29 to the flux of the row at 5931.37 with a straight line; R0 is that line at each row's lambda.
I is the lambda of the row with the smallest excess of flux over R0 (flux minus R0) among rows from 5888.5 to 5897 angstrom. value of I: 5890.54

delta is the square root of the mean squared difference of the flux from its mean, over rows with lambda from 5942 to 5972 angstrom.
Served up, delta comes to 0.031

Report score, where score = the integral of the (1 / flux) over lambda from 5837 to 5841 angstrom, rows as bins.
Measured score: 6.3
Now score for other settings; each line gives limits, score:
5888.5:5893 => 10.2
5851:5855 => 6.7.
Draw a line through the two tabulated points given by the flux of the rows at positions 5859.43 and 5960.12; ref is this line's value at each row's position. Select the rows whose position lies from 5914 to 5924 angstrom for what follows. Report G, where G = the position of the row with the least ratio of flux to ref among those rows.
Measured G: 5921.82 angstrom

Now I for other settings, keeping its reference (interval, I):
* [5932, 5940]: 5939.57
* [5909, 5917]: 5915.01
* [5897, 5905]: 5897.33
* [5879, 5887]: 5886.47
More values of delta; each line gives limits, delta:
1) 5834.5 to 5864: 0.055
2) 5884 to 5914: 0.066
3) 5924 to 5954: 0.028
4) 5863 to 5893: 0.073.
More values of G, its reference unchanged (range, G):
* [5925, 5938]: 5925.91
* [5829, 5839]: 5832.51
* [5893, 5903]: 5894.61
